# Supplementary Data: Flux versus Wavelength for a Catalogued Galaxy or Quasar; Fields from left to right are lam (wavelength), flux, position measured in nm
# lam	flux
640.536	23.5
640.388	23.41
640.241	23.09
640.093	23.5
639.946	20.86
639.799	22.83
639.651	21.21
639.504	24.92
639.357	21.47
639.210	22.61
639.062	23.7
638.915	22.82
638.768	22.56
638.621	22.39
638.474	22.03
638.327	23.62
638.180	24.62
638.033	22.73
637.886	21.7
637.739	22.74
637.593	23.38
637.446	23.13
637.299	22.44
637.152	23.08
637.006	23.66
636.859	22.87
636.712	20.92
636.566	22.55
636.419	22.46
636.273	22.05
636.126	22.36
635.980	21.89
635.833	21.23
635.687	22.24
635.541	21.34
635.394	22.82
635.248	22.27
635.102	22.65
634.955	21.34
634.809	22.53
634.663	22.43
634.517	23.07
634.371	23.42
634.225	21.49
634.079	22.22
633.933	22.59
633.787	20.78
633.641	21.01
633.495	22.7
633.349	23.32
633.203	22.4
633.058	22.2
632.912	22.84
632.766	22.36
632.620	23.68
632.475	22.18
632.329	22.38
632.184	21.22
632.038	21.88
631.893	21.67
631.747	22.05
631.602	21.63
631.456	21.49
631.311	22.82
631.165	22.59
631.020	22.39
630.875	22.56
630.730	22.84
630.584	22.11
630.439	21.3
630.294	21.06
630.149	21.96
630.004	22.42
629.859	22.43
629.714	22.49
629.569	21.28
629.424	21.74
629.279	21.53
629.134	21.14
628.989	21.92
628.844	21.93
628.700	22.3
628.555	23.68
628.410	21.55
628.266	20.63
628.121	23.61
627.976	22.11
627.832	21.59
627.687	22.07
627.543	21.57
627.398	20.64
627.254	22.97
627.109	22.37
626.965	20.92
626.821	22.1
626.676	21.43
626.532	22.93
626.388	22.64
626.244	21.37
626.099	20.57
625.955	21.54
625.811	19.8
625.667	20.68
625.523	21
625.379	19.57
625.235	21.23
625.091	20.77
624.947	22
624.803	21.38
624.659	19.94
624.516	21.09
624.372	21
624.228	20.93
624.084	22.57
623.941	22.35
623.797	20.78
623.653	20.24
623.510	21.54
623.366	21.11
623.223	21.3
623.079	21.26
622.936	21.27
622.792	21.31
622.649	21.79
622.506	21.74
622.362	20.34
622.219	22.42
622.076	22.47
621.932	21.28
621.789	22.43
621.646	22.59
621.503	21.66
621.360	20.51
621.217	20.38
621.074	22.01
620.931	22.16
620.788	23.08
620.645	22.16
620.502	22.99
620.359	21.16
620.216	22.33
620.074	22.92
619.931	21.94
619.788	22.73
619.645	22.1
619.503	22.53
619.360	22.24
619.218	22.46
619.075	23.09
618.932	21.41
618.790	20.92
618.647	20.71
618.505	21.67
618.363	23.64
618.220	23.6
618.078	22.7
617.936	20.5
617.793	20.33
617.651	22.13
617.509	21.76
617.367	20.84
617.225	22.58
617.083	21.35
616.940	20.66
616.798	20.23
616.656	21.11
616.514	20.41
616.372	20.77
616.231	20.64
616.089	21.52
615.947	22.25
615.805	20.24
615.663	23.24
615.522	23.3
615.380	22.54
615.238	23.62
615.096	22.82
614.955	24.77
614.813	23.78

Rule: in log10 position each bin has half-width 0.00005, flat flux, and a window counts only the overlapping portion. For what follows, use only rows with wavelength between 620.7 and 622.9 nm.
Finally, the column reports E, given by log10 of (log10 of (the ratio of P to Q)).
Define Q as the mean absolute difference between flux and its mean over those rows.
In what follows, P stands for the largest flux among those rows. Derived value 0.188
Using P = 23.08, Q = 0.67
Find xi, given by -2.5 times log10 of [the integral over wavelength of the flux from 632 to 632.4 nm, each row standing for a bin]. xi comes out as -2.35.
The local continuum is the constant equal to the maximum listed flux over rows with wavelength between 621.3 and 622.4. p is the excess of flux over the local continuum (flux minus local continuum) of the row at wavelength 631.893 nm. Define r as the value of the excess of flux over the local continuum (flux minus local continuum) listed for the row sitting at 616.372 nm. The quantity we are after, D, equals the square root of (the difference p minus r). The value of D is 0.95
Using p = -0.9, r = -1.8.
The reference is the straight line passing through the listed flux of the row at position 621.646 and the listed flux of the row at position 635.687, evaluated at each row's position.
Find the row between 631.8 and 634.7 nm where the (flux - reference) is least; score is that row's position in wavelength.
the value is 633.787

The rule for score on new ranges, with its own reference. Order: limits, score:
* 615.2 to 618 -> 615.805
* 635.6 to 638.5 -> 636.712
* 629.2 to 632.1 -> 630.294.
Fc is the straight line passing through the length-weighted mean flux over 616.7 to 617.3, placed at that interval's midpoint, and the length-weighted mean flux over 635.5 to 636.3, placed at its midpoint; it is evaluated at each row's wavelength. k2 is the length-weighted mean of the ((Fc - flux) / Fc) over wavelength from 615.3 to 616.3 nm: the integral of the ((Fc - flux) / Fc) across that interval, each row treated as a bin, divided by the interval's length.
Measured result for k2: -0.040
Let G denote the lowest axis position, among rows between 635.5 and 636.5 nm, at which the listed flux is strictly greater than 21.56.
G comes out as 635.687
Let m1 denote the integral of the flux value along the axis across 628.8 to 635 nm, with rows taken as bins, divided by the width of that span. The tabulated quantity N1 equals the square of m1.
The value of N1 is 490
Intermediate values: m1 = 22.1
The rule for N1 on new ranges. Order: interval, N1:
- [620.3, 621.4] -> 477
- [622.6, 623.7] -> 451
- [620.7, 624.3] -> 466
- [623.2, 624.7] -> 449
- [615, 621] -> 482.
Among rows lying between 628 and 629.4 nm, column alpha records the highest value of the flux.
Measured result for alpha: 23.68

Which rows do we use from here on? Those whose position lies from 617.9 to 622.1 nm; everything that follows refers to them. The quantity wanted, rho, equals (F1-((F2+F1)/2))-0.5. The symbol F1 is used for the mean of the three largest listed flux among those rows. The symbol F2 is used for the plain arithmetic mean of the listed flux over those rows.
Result 0.18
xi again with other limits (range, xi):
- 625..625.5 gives -2.53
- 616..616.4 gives -2.32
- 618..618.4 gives -2.42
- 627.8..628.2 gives -2.38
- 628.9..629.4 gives -2.58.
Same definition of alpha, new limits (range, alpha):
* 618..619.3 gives 23.64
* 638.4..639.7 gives 24.92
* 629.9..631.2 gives 22.84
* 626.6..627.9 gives 22.97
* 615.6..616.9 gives 23.24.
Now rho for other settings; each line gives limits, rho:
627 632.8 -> 0.30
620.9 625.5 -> 0.09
